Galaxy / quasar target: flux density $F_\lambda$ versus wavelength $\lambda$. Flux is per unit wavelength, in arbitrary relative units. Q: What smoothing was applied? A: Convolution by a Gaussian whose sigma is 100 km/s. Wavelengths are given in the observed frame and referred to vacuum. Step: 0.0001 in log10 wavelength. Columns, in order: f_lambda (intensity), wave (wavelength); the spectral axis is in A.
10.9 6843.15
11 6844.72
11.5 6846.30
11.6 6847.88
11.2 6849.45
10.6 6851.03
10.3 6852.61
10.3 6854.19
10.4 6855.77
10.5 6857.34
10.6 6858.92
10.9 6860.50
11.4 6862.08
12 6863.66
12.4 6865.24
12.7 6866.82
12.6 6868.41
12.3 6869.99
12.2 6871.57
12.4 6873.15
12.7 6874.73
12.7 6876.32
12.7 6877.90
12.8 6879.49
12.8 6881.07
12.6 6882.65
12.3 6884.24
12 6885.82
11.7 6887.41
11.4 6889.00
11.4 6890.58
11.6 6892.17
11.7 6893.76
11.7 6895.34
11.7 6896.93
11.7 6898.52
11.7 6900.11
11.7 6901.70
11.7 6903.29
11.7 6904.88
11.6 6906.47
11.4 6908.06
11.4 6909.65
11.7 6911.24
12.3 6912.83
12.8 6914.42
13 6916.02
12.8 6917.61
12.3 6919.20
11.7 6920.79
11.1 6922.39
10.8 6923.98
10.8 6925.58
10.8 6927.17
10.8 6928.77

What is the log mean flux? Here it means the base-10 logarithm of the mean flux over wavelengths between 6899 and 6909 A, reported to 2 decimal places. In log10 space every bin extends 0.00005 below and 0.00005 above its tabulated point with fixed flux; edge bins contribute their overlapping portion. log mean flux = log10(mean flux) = 1.07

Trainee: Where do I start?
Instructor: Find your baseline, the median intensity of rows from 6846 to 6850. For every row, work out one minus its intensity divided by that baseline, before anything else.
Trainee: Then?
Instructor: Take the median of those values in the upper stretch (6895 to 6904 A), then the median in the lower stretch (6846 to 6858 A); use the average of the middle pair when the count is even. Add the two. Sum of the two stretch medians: 0.07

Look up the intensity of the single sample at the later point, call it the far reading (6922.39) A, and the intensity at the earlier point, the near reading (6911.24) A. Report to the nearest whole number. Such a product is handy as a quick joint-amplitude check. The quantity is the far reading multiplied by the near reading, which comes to 130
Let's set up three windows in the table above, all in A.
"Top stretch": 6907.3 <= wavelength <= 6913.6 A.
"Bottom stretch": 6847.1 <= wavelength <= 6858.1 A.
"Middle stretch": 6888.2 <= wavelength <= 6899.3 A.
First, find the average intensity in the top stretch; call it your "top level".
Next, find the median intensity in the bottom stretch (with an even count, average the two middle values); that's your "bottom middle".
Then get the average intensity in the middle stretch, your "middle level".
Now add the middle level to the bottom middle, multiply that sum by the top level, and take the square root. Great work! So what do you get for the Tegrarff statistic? 16.1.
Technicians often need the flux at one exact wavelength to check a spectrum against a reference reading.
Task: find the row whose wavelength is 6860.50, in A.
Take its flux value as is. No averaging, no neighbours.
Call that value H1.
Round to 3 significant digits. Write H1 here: 10.9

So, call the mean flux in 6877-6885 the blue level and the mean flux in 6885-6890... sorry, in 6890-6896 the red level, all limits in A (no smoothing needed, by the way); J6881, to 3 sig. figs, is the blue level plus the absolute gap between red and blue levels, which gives 13.7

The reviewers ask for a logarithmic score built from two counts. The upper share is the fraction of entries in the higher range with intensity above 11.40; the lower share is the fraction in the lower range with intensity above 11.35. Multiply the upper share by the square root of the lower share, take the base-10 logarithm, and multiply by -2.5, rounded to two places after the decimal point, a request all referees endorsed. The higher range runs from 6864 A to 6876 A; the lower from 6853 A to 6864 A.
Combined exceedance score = 0.68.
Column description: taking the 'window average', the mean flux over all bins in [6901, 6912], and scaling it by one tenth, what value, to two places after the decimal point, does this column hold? 1.16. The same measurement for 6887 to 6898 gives 1.16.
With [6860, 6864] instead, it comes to 1.14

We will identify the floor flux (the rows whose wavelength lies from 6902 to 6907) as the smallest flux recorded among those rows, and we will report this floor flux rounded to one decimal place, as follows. 11.6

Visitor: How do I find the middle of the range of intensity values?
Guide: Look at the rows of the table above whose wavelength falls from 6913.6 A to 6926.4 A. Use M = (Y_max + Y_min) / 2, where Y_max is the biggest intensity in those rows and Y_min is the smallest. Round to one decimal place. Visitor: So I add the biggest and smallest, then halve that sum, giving 11.9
